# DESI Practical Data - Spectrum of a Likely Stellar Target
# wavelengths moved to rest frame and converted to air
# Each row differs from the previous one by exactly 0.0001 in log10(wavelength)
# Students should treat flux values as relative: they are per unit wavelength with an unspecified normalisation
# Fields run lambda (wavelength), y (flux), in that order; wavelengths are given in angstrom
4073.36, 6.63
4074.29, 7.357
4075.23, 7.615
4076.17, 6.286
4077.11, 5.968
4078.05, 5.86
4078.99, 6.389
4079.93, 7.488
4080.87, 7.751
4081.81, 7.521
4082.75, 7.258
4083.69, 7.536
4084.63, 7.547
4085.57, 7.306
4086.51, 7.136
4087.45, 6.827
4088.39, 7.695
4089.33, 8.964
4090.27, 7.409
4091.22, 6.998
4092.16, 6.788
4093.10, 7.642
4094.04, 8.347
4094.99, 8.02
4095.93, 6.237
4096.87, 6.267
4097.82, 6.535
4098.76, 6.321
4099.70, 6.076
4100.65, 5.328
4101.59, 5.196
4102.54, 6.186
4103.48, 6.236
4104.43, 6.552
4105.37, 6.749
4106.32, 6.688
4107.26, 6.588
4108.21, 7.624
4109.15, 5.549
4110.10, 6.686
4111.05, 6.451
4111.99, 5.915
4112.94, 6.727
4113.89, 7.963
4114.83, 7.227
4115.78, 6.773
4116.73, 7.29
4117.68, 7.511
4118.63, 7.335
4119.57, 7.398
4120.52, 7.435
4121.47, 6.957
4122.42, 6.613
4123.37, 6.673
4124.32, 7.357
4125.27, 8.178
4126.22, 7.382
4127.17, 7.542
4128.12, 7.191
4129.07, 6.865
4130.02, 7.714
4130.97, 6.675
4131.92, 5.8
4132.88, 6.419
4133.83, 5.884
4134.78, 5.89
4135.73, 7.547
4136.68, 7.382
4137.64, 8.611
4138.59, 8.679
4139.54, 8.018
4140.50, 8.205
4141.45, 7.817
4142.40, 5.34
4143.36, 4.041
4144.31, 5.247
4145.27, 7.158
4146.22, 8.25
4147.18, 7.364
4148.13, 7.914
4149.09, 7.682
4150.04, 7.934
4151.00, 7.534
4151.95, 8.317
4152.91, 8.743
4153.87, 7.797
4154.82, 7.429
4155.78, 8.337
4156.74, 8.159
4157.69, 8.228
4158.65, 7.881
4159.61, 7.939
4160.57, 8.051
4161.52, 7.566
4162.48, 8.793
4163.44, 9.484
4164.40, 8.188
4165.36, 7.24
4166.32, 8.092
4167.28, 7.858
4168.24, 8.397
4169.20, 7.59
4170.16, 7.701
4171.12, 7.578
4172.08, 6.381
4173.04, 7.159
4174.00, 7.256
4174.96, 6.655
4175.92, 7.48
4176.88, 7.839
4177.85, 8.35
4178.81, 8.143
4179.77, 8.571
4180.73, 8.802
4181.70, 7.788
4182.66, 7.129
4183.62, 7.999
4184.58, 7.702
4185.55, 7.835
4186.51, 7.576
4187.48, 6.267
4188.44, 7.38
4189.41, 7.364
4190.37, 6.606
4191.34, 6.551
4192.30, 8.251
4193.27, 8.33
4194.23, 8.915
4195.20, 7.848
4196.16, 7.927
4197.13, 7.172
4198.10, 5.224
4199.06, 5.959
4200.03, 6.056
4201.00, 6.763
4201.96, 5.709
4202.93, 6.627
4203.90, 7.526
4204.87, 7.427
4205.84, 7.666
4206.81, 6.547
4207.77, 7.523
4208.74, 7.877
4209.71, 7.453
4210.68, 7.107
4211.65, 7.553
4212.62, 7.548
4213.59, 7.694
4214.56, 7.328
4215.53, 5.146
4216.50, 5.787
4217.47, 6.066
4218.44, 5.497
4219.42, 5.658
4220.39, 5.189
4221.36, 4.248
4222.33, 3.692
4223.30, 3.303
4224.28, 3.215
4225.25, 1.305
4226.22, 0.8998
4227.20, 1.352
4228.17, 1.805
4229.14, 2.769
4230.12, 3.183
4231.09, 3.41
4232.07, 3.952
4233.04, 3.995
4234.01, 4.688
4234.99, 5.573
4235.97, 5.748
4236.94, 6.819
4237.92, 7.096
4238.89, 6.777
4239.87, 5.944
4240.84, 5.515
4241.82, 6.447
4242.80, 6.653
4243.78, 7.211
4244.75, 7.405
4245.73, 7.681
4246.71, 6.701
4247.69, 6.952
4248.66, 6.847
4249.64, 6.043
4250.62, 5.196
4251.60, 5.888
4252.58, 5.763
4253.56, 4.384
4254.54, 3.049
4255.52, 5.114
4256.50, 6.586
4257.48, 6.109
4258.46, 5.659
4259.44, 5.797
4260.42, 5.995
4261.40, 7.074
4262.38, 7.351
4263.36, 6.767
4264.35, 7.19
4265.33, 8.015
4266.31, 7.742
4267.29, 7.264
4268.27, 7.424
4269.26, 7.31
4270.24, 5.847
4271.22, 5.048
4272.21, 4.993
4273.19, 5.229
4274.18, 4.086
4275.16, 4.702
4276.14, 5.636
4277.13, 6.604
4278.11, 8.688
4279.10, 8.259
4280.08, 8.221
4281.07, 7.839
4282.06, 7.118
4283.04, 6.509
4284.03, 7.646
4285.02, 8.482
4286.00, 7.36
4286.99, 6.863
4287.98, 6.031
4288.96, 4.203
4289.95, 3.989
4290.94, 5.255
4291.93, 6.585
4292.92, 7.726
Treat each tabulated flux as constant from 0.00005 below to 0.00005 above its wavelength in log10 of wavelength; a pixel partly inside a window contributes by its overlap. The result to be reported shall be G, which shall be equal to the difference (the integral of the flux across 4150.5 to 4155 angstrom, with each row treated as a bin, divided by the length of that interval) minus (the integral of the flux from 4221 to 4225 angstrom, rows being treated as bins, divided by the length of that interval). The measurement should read 4.5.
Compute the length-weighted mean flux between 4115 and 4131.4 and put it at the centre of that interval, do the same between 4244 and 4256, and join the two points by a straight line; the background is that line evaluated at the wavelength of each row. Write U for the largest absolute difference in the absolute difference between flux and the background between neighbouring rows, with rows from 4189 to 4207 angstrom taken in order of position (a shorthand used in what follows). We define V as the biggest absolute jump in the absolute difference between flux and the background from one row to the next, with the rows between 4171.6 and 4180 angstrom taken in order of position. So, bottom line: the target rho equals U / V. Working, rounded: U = 1.7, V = 0.7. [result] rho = 2.3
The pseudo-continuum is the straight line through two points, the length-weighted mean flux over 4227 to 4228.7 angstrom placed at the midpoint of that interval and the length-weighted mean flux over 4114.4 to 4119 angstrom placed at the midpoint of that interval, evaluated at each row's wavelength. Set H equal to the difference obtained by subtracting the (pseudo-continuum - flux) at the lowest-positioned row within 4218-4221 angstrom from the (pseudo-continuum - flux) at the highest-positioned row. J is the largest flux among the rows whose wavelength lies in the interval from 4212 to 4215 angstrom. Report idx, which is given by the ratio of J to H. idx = 37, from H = 0.2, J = 7.694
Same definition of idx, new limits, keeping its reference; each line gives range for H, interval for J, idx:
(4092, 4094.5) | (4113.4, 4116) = -5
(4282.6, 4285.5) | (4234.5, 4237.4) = -3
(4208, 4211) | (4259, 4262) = 11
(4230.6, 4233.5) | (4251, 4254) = -9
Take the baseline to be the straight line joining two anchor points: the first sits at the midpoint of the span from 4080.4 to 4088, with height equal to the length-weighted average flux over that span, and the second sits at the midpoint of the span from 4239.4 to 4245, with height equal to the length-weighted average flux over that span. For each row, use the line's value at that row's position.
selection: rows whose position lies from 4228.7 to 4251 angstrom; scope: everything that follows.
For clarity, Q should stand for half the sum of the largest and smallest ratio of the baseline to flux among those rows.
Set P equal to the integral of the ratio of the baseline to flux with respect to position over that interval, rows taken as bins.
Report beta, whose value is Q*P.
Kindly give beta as 44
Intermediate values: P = 27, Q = 1.6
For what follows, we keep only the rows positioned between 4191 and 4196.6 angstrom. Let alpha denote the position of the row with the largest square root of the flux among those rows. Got 4194.23 angstrom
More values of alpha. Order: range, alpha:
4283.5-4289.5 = 4285.02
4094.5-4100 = 4094.99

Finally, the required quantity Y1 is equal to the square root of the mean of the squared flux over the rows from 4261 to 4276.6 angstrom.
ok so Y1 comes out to 6.5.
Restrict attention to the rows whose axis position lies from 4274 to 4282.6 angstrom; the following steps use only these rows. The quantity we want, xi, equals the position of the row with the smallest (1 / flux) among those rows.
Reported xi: 4278.11 angstrom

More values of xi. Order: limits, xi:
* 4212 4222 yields 4213.59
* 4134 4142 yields 4138.59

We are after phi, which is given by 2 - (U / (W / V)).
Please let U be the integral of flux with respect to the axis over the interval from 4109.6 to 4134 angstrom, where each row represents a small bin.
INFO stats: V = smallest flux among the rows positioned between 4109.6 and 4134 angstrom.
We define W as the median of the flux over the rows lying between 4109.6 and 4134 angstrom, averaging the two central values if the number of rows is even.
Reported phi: -138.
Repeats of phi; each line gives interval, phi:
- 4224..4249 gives -18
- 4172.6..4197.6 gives -153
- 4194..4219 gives -120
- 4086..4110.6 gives -128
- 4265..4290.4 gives -93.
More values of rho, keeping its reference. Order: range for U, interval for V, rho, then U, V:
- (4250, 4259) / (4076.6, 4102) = 1.6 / 2.1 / 1.3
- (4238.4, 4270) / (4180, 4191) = 2.1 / 2.1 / 1.0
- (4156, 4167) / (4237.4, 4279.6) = 0.6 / 1.3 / 2.1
